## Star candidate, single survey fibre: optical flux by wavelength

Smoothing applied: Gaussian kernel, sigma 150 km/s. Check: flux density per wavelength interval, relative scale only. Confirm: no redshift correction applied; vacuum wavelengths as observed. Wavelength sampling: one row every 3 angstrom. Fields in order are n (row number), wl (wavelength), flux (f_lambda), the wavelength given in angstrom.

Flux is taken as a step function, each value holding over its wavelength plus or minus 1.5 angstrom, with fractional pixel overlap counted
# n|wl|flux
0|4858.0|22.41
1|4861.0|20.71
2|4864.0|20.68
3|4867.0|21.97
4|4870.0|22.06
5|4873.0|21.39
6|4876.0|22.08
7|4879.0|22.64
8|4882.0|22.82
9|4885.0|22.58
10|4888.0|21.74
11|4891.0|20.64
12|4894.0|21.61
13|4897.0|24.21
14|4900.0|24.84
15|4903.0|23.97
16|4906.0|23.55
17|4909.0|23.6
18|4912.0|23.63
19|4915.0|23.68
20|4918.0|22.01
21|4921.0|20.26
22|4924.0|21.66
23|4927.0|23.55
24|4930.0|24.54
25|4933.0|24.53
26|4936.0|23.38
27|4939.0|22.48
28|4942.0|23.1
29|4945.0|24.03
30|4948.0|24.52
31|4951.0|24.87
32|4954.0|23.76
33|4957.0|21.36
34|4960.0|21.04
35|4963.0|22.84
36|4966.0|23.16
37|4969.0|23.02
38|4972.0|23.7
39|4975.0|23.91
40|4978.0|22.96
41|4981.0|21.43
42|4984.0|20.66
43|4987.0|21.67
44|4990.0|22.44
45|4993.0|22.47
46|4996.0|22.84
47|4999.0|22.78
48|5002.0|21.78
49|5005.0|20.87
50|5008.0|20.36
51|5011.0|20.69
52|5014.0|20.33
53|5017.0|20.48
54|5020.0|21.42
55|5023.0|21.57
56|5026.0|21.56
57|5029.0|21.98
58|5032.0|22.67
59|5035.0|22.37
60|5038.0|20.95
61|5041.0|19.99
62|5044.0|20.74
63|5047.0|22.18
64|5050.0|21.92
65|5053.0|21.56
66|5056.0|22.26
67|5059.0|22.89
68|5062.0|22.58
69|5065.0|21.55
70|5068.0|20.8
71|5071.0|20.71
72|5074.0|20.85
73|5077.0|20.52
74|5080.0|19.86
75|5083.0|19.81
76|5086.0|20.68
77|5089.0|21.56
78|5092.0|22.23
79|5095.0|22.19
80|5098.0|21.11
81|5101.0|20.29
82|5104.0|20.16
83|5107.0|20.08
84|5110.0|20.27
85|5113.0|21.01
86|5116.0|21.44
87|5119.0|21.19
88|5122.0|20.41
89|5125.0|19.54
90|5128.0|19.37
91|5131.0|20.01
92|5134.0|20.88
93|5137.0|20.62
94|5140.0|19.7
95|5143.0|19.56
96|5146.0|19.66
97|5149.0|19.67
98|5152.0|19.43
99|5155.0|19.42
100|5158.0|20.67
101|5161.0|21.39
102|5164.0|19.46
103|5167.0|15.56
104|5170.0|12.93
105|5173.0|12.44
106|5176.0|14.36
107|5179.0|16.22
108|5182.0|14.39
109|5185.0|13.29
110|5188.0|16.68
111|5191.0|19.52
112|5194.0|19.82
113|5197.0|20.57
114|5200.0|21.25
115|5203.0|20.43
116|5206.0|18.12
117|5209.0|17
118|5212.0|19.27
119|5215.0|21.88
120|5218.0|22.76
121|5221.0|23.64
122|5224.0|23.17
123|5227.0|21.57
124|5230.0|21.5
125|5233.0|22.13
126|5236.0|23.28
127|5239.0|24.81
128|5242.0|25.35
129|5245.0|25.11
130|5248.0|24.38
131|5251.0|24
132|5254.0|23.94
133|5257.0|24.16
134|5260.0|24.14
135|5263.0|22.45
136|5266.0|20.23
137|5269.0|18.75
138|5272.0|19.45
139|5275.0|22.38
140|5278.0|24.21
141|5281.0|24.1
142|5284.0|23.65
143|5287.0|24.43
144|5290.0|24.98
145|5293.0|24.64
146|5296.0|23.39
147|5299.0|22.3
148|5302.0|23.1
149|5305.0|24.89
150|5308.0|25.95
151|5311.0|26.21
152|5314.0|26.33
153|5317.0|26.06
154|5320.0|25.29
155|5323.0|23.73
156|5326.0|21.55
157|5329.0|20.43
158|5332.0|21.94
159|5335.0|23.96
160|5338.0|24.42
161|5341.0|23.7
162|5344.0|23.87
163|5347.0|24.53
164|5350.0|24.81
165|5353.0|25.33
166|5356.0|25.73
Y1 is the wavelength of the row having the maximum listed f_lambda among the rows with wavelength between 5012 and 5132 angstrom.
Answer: 5059.0 angstrom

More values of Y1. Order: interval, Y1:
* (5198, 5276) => 5242.0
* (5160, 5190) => 5161.0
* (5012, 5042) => 5032.0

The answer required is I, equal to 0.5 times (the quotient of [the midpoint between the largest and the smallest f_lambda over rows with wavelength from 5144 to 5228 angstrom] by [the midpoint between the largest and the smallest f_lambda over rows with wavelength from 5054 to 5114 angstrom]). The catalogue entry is 0.422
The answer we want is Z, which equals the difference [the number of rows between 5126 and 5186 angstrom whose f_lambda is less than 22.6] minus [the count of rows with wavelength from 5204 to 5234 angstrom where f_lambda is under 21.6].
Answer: 15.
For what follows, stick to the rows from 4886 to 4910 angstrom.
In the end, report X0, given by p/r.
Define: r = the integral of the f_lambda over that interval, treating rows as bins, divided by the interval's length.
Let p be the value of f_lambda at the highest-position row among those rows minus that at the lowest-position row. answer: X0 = 0.08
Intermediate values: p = 1.9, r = 23.0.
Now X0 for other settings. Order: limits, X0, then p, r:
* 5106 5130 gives -0.03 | -0.7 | 20.4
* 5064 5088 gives -0.04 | -0.9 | 20.6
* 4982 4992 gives 0.08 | 1.8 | 21.6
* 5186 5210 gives 0.02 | 0.3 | 19.1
